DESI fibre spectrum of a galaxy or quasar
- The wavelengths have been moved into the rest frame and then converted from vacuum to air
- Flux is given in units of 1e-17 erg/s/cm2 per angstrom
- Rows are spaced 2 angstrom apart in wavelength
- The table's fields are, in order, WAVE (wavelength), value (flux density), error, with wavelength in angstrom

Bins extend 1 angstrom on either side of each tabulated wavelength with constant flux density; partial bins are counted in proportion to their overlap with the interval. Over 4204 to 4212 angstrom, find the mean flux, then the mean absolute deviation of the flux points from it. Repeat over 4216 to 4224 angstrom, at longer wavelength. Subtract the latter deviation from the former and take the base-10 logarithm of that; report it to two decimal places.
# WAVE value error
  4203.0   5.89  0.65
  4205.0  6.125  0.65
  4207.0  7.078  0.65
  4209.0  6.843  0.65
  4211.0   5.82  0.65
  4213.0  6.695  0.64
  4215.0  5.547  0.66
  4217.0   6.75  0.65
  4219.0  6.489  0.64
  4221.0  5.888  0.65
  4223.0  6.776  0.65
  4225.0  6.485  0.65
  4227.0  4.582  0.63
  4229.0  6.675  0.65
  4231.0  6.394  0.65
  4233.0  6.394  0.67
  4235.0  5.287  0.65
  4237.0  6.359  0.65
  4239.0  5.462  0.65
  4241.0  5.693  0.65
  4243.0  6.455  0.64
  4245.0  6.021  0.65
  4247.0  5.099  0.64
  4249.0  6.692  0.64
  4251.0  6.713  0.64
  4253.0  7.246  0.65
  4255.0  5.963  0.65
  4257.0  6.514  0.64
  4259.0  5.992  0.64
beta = -0.70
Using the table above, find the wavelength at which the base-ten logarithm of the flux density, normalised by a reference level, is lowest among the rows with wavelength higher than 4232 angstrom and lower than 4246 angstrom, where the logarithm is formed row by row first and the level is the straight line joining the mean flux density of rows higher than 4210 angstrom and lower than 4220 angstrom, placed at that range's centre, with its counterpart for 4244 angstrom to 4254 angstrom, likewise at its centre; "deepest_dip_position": 4235.0 angstrom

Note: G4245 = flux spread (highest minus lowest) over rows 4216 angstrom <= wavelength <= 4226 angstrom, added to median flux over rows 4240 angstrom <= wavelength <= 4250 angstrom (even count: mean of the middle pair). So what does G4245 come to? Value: 6.9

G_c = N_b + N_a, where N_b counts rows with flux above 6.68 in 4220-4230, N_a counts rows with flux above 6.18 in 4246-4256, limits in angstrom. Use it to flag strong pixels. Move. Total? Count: 4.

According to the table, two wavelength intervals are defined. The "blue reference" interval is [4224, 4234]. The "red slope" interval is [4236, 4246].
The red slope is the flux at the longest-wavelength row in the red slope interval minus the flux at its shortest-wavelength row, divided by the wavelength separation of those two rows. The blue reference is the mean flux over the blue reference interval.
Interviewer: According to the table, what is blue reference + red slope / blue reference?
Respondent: 6.1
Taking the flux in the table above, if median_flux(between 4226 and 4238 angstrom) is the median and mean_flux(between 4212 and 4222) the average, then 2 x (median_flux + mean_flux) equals 25.3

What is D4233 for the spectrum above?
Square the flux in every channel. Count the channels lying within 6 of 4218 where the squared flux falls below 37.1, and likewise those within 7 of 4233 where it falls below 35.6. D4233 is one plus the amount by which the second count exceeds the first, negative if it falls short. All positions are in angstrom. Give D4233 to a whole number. 2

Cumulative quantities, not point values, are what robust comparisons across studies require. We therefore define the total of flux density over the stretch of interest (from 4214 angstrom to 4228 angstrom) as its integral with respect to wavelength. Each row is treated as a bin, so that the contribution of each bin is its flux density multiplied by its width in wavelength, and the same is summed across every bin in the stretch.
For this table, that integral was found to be 85.0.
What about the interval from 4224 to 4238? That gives 84.4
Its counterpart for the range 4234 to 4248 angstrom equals 80.8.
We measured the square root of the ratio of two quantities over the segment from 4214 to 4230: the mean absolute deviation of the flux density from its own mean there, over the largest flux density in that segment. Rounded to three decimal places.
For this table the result 0.299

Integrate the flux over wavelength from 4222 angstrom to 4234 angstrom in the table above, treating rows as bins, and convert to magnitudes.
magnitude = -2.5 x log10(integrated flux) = -4.68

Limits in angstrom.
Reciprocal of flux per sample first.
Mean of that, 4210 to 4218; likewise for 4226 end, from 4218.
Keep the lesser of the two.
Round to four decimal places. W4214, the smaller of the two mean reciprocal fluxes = 0.1564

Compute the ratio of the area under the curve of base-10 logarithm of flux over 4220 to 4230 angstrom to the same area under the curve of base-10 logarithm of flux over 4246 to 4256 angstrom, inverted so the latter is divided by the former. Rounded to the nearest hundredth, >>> 1.02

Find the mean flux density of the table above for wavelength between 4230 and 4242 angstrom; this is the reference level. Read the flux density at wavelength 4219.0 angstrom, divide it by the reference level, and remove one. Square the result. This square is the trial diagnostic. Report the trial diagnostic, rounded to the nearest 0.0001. 0.0088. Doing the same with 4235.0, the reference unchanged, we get 0.0118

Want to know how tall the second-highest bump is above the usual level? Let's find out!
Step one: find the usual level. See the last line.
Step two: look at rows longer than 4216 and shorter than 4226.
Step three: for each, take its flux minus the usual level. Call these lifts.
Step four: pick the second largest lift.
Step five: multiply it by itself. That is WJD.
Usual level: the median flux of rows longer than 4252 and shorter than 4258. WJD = 0.056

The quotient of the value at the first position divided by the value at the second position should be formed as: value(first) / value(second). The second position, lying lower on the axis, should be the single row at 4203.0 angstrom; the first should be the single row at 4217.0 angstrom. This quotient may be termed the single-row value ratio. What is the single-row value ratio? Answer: 1.15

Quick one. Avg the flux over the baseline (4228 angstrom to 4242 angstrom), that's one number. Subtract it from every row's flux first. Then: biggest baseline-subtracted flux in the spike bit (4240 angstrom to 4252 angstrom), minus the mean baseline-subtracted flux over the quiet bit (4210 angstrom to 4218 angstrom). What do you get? 0.51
